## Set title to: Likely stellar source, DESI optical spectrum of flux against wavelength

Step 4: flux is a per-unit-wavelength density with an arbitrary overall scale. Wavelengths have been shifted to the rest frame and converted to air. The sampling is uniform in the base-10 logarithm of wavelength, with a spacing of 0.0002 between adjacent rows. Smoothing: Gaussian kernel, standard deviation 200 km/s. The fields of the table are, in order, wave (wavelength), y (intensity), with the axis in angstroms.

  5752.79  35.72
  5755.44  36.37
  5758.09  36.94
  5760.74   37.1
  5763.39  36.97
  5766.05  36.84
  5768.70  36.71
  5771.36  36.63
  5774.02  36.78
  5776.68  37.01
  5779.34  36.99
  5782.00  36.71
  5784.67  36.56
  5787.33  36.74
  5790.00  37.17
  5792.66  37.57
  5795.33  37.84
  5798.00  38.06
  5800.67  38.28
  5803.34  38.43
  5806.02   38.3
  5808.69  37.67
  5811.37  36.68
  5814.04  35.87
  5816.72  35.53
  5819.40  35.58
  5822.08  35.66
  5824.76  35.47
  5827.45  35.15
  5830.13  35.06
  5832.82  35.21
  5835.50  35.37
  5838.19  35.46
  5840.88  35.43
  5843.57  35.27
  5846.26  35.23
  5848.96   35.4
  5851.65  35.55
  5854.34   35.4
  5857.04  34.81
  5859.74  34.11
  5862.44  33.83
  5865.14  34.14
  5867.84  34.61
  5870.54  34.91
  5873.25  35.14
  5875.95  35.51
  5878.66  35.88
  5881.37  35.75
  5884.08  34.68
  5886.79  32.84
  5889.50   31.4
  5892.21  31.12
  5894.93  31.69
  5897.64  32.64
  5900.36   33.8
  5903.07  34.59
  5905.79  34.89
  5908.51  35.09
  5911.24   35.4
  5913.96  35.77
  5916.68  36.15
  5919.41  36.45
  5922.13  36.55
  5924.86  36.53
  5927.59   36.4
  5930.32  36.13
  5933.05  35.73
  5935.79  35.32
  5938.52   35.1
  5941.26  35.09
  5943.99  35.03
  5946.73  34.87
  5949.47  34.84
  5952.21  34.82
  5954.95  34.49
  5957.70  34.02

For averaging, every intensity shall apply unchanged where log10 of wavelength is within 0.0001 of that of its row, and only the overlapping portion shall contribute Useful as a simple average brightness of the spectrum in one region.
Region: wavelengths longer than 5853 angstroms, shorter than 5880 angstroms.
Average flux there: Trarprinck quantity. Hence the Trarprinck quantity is 34.8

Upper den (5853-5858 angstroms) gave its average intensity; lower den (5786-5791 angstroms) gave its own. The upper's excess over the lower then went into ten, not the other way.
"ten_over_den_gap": -5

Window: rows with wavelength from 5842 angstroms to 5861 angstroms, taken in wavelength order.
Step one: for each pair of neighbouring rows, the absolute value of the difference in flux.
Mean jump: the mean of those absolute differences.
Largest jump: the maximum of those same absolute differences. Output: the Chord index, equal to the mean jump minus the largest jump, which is -0.40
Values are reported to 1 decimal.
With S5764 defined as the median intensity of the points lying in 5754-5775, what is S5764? 36.8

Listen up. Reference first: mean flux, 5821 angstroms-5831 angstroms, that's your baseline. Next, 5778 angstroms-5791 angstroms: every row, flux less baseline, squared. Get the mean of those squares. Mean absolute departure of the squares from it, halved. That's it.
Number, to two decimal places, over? 0.30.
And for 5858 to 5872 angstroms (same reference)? 0.33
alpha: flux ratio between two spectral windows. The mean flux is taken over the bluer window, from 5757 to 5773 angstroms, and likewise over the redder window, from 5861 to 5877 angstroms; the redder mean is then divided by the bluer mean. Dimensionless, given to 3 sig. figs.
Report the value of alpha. 0.941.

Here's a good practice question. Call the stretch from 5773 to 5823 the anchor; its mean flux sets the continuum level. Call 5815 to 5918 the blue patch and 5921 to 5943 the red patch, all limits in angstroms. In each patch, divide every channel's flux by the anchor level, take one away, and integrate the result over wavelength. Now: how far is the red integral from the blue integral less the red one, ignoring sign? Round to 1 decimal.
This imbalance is 5.0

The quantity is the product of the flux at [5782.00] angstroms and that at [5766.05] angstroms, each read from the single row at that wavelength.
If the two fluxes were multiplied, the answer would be 1352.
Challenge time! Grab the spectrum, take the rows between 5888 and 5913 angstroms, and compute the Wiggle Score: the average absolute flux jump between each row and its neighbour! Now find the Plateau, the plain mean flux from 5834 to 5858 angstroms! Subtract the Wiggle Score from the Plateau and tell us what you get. 34.8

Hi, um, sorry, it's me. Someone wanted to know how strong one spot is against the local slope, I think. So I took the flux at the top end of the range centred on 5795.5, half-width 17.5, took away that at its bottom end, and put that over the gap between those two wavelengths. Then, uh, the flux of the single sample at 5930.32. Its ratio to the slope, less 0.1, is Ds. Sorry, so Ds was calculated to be -3733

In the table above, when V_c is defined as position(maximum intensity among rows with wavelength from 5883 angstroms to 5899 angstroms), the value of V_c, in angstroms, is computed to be 5884.08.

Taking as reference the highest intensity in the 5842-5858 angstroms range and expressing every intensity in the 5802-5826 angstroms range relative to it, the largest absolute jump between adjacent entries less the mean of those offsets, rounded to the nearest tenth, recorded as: 0.0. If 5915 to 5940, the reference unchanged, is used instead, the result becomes -0.1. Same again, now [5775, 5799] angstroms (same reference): -1.2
